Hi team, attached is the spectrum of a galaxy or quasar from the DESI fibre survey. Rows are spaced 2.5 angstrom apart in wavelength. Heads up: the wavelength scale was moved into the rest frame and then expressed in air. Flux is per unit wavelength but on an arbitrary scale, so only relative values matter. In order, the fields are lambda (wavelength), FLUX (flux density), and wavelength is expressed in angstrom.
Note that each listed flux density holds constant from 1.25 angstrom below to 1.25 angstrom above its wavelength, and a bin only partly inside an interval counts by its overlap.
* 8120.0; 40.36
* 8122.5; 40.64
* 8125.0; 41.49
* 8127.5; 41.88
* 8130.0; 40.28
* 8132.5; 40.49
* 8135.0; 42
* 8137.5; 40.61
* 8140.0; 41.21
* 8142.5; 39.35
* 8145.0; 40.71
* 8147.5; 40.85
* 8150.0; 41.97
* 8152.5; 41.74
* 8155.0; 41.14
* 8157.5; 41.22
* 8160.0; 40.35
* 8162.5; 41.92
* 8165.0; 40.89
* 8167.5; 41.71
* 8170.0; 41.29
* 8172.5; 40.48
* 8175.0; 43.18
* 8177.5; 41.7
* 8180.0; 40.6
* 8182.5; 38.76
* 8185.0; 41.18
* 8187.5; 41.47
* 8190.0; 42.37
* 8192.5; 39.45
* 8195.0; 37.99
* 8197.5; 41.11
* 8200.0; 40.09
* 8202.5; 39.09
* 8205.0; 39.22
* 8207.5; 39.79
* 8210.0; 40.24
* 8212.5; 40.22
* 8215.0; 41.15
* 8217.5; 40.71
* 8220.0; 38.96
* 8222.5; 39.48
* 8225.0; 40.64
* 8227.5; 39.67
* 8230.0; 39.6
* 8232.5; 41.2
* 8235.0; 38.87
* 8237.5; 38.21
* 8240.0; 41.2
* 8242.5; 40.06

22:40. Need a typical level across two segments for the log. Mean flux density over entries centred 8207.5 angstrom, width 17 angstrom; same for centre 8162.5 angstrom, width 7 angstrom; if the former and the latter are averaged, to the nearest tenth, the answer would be 40.5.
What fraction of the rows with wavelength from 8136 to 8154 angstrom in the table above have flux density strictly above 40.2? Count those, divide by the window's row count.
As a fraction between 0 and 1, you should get 0.9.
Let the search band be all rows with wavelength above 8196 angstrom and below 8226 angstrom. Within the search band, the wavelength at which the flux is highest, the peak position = 8215.0 angstrom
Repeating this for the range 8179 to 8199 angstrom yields 8190.0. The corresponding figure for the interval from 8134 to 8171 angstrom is 8135.0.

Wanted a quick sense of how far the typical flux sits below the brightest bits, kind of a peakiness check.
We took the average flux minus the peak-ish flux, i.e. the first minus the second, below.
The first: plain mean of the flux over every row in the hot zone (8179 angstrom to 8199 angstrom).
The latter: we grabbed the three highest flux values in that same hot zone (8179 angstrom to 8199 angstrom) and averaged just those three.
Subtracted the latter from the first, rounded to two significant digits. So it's -1.3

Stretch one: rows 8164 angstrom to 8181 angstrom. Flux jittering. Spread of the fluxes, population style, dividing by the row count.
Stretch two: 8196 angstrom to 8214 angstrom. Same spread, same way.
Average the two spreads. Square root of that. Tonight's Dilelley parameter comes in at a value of 0.863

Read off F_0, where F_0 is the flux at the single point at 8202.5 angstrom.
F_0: 39.09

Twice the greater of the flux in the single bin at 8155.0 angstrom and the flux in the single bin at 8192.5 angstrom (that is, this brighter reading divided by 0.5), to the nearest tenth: 82.3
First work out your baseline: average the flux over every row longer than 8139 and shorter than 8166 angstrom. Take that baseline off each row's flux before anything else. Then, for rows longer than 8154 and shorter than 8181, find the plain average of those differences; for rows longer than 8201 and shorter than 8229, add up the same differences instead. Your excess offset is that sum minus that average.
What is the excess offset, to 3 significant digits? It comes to -12.5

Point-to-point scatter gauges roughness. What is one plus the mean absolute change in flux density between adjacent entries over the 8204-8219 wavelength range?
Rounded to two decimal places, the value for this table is 1.48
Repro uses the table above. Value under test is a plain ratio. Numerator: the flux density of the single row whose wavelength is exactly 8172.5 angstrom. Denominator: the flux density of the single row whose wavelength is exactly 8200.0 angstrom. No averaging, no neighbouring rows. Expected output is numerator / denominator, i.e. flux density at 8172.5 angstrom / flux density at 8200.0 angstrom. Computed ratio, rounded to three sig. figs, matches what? 1.01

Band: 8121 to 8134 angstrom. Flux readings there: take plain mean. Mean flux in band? 41.0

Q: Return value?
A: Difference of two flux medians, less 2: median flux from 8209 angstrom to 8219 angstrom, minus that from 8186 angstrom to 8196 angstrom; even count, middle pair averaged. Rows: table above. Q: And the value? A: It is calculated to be -2.0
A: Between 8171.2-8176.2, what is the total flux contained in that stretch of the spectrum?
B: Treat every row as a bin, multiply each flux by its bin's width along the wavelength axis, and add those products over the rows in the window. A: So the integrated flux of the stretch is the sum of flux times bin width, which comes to 209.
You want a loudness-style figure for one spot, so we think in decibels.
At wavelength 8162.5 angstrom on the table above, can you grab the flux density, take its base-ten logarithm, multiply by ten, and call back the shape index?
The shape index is 16.2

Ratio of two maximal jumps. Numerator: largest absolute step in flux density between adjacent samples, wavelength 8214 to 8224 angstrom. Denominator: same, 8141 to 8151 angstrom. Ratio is 1.29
